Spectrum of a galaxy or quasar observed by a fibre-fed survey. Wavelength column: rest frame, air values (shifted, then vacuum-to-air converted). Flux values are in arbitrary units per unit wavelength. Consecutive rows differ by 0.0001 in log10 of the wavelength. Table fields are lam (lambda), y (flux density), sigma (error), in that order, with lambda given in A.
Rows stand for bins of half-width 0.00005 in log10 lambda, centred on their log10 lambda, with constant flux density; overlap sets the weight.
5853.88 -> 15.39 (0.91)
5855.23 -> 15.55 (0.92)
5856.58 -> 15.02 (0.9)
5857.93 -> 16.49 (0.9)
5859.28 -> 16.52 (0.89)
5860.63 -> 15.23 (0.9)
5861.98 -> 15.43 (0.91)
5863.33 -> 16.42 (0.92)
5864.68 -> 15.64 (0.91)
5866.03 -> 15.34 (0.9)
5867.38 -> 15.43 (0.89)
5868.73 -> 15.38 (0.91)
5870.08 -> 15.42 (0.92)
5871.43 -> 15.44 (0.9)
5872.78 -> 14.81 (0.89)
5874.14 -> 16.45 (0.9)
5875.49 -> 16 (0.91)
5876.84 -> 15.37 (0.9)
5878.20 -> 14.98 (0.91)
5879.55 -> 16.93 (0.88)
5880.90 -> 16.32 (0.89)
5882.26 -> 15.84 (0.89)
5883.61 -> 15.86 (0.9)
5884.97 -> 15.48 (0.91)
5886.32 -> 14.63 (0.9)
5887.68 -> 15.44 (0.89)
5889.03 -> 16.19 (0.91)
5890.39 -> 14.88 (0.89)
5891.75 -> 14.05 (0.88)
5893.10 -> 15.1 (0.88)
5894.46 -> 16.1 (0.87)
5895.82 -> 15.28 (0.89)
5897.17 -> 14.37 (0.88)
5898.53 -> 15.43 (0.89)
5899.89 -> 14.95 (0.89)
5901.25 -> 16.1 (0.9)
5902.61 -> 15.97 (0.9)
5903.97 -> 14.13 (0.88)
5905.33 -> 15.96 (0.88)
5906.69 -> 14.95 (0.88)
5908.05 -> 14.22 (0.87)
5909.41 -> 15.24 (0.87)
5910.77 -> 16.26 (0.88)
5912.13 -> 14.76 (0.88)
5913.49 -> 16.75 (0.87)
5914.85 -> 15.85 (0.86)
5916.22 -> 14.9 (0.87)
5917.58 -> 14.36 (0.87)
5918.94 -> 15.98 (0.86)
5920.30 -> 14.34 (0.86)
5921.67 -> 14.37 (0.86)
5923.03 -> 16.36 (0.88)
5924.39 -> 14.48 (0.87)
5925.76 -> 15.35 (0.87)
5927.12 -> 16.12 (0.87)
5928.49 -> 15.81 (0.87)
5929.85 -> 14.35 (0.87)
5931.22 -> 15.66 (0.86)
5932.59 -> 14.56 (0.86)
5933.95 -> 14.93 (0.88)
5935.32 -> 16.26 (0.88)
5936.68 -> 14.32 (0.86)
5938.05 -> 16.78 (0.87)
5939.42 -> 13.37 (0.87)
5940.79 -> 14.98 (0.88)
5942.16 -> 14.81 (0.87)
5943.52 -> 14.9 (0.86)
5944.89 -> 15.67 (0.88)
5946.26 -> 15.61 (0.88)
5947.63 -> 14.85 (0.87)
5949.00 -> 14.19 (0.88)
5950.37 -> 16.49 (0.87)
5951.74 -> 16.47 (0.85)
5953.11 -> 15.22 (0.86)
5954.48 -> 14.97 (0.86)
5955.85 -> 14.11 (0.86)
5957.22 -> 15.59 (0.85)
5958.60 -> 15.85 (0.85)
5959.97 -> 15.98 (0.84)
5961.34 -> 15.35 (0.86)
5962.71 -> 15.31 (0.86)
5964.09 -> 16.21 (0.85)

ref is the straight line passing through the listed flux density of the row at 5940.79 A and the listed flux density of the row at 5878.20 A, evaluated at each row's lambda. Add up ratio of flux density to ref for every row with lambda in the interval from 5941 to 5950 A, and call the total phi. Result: 6.01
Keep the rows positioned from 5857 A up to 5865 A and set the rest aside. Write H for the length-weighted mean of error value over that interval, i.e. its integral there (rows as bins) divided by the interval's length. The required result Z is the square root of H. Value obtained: 0.951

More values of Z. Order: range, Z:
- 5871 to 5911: 0.944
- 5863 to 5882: 0.950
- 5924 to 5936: 0.933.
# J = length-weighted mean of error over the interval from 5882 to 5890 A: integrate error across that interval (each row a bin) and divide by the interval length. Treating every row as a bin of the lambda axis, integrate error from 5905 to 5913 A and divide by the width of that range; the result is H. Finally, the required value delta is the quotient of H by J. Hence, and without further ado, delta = 0.97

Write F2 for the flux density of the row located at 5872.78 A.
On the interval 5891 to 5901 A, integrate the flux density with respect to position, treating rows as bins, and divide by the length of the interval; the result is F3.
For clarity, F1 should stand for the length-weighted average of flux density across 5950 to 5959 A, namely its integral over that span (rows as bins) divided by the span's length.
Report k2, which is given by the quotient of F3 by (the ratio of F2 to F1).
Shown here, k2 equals 15.8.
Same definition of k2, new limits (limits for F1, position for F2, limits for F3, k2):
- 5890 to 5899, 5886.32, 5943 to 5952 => 15.8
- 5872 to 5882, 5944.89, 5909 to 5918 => 15.6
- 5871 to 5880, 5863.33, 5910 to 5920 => 14.8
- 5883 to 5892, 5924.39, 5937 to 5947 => 15.9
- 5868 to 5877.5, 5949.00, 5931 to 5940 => 16.6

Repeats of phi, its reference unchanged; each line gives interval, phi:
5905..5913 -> 6.10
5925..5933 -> 6.13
